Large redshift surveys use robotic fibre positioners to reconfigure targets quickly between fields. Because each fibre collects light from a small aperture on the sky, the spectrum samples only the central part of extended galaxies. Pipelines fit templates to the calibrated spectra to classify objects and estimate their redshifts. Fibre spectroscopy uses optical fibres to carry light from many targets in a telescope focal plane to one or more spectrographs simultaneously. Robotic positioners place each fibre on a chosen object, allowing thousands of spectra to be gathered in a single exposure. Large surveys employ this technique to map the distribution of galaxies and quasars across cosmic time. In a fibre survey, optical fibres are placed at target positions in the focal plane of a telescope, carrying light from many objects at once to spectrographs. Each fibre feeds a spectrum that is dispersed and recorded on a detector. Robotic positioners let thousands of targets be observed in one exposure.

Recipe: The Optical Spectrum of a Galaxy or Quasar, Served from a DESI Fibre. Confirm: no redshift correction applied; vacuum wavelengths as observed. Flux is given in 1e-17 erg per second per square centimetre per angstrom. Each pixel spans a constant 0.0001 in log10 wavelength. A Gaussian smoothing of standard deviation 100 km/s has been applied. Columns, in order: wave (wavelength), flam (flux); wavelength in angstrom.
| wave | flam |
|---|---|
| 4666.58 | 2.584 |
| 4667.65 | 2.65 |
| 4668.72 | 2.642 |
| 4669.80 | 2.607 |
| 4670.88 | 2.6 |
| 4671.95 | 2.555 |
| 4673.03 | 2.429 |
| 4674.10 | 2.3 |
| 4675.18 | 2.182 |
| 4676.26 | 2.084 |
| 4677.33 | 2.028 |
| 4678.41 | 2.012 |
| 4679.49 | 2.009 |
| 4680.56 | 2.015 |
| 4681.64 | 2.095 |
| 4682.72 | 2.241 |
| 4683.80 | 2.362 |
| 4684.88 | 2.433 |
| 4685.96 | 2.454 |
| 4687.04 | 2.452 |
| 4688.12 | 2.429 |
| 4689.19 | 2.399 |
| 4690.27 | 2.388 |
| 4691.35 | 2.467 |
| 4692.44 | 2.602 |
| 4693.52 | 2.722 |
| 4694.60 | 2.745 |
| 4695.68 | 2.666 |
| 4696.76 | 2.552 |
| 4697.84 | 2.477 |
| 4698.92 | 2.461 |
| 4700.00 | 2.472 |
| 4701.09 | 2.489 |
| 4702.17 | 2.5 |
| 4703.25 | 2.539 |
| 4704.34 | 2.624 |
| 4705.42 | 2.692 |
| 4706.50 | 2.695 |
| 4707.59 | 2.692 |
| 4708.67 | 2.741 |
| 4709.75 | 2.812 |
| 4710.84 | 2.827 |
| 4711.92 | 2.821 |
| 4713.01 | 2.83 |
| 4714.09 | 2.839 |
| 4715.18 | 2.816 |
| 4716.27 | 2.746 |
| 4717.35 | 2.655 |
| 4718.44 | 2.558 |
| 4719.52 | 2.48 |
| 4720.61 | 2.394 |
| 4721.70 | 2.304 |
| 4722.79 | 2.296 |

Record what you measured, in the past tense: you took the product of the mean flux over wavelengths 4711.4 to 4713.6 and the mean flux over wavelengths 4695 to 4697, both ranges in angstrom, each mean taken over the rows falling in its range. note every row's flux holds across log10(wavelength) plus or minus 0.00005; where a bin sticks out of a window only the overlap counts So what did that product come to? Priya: 7.4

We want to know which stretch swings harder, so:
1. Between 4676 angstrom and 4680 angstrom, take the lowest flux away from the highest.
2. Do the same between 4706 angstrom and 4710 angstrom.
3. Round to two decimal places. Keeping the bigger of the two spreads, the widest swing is 0.12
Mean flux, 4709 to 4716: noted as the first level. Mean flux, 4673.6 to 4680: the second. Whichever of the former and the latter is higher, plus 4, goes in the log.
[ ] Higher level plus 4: 6.82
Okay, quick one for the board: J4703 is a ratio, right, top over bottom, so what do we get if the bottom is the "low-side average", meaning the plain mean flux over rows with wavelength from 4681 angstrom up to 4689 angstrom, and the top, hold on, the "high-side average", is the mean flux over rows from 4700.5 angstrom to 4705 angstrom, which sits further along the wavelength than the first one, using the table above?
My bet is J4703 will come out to 1.08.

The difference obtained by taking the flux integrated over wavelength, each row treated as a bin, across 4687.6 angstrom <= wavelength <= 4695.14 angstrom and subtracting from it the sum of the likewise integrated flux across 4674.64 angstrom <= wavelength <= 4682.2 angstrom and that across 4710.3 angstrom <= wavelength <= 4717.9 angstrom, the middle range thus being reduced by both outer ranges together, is -18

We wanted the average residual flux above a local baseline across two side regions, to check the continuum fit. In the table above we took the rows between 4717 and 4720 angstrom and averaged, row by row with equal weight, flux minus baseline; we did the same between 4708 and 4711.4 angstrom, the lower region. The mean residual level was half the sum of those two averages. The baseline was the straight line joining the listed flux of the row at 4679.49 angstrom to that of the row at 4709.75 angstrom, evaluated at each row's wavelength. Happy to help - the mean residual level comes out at -0.25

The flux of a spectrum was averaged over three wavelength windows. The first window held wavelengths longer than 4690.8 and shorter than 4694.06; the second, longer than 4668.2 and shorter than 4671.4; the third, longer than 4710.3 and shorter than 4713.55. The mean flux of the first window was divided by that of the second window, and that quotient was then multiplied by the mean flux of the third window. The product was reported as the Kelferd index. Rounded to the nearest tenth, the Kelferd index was 2.8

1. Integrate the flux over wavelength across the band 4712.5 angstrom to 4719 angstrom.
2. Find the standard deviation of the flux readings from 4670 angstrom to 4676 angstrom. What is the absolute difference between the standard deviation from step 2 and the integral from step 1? 18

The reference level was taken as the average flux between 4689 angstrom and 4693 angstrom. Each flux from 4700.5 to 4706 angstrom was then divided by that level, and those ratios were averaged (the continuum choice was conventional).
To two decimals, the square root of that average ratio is 1.02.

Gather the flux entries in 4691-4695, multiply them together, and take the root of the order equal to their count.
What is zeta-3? 2.63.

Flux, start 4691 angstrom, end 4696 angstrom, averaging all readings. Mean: 2.6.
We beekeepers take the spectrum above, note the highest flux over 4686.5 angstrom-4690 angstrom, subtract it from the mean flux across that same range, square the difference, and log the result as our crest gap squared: 0.001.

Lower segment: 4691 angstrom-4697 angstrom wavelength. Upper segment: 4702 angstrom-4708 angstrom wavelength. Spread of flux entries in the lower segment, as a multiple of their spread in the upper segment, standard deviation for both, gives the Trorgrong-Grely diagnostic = 1.2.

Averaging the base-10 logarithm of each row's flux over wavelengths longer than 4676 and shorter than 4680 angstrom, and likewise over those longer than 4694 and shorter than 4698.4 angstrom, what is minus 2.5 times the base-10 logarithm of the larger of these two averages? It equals 0.95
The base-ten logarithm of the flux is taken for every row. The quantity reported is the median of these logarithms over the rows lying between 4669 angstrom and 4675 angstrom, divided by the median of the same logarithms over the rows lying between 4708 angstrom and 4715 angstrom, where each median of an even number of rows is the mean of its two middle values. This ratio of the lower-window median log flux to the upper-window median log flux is 0.90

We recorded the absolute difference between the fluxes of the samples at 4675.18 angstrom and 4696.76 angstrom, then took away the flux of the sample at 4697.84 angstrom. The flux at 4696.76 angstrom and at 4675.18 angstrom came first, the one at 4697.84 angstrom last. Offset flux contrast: -2.1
